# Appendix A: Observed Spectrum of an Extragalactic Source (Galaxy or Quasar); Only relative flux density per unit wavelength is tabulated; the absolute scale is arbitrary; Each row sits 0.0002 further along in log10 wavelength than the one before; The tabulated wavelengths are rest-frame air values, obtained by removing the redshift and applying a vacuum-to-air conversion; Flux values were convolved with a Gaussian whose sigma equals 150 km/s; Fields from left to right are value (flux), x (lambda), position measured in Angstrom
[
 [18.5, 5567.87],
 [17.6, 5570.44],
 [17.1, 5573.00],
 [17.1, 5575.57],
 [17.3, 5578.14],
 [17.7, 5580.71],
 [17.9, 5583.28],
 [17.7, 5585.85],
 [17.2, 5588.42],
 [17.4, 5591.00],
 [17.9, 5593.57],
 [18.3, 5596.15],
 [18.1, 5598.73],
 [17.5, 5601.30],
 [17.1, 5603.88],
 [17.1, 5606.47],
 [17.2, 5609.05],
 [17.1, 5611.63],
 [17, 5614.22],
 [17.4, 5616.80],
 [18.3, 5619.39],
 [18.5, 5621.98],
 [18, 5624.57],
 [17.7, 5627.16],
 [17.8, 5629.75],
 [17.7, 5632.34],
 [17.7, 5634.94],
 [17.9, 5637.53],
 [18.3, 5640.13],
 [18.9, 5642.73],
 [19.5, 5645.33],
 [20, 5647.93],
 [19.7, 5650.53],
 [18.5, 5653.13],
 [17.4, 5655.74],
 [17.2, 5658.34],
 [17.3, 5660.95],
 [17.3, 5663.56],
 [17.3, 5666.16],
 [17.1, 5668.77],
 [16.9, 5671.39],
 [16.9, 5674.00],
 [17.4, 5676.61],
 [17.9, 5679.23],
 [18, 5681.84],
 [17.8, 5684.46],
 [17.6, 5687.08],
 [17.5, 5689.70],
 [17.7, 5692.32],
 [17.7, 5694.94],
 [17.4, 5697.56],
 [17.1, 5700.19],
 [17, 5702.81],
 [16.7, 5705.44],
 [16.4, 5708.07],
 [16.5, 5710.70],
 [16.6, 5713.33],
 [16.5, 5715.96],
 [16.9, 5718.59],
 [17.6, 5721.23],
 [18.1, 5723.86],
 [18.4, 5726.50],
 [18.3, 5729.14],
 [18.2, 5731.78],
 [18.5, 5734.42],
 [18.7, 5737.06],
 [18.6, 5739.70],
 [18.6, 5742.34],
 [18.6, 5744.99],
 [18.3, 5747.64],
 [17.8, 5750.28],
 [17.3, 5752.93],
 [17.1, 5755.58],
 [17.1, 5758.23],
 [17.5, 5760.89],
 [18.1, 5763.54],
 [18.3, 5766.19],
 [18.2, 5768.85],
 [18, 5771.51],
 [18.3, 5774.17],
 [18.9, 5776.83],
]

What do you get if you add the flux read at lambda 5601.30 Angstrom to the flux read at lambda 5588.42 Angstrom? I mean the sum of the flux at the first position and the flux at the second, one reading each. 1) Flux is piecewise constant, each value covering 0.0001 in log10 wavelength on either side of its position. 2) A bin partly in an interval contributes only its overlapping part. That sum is 34.7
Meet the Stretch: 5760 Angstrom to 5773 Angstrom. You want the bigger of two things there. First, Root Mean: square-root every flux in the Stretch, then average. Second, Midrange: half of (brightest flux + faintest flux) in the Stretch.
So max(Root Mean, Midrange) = 17.9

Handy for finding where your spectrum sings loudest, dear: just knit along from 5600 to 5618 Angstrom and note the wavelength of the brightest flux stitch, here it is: 5601.30 Angstrom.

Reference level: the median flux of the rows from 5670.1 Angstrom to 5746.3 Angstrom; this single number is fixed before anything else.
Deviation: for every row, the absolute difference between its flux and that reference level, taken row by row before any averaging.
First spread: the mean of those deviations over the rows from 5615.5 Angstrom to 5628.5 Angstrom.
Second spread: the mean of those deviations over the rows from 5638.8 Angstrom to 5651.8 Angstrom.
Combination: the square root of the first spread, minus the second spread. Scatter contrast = -1.00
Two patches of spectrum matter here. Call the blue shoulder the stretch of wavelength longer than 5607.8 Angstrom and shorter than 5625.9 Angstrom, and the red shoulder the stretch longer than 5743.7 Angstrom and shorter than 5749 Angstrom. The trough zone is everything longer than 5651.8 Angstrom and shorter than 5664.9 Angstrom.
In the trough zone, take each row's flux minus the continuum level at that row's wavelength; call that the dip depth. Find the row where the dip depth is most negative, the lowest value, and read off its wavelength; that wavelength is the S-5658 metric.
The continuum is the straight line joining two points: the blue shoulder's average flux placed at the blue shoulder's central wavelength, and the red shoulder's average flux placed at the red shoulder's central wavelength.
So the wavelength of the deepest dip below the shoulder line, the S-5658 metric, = 5658.34 Angstrom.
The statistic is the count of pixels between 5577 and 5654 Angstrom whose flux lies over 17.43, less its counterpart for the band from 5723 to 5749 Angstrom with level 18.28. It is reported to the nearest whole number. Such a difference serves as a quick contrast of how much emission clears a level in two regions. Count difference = 13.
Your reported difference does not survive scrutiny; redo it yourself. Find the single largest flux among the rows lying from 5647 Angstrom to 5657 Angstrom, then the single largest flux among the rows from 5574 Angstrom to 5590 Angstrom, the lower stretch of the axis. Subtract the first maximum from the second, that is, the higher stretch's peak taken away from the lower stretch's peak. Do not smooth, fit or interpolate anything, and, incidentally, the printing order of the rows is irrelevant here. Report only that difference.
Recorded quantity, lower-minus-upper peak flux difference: -2.1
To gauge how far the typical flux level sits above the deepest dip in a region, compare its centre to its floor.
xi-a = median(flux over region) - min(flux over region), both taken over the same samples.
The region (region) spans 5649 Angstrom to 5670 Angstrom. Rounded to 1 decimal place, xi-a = 0.2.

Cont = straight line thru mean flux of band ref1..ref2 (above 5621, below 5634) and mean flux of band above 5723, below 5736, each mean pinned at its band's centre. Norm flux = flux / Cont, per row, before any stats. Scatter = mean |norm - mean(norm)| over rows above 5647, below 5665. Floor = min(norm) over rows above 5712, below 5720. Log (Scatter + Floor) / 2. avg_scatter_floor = 0.481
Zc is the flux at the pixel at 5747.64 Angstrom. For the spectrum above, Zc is 18.3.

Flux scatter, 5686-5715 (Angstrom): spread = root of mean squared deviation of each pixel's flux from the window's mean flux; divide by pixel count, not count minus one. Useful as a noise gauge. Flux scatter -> 0.48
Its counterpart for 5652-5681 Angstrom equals 0.44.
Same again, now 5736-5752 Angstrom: 0.31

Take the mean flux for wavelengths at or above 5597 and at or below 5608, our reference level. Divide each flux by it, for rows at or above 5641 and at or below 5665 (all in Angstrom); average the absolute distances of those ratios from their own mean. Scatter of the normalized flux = 0.057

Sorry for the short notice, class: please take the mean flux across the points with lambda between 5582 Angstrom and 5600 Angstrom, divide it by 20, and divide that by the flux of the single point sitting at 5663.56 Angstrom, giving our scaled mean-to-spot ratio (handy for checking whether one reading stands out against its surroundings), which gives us 0.0514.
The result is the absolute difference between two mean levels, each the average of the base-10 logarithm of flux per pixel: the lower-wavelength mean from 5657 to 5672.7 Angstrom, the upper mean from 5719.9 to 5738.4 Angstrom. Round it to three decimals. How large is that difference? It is 0.026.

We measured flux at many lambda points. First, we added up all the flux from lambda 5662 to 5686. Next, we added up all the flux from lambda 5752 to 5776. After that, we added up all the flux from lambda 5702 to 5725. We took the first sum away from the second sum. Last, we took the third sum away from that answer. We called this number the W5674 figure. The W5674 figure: -149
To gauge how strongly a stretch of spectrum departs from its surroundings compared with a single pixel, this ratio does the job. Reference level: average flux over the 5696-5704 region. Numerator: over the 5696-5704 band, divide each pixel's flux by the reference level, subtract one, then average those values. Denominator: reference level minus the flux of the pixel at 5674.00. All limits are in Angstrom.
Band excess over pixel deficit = 0.00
